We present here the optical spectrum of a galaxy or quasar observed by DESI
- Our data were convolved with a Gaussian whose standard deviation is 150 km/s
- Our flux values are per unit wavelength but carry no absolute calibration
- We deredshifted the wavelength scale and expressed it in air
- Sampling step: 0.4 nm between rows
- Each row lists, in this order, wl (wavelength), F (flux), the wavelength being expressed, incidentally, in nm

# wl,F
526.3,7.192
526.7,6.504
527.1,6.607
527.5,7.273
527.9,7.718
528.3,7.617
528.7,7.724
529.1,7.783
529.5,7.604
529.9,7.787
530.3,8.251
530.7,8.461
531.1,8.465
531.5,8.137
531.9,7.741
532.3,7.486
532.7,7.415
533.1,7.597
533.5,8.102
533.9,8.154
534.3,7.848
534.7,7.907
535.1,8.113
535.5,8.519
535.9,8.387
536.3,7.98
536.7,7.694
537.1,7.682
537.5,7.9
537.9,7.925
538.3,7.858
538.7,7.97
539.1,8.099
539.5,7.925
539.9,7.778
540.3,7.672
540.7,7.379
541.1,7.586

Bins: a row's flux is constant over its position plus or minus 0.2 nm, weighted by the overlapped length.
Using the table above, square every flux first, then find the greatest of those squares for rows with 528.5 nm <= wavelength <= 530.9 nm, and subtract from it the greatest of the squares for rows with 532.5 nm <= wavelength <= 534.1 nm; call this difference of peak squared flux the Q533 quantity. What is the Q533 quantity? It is 5.1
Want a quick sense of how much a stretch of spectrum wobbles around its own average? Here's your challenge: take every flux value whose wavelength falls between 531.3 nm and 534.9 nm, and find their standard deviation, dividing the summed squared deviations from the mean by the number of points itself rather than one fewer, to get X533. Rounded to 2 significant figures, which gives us 0.26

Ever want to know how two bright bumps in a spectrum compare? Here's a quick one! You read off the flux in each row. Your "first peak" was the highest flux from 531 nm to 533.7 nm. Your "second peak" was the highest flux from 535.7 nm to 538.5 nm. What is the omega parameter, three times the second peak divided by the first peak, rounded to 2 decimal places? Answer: 2.97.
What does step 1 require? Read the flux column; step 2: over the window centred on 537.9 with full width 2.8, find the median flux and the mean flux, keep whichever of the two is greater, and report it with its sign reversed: -7.9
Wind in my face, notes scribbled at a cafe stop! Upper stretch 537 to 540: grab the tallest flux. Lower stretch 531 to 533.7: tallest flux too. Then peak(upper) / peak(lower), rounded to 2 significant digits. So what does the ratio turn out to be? 0.96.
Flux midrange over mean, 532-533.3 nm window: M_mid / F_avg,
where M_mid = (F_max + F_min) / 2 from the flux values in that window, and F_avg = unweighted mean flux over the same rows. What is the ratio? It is 1.00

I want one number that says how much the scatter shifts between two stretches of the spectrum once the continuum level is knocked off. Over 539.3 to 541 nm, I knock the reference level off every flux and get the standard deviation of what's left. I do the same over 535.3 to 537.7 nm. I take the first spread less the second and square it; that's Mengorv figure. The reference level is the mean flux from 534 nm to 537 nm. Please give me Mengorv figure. 0.015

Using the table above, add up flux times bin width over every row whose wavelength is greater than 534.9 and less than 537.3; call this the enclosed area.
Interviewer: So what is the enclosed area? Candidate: 19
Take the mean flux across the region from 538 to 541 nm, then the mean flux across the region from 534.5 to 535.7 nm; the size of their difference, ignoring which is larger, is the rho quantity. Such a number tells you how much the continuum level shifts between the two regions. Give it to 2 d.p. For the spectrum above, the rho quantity 0.37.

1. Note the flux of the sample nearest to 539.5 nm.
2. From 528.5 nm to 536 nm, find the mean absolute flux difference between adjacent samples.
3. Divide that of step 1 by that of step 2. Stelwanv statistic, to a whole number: 36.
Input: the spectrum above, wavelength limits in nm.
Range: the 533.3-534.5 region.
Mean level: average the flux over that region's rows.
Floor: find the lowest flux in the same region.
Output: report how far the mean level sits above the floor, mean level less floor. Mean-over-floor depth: 0.19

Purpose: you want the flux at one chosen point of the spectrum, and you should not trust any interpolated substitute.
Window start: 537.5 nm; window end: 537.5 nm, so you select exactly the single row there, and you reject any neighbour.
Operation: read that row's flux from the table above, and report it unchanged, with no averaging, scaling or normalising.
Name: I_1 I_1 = 7.9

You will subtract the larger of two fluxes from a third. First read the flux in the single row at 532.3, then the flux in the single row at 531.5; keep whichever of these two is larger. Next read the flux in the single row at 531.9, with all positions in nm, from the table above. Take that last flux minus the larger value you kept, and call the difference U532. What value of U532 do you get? -0.4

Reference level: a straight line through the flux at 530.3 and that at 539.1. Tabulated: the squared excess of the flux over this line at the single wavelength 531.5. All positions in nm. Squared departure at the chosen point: 0.01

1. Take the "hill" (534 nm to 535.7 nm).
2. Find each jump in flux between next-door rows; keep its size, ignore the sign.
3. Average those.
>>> 0.224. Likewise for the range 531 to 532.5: 0.326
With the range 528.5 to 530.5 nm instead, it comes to 0.221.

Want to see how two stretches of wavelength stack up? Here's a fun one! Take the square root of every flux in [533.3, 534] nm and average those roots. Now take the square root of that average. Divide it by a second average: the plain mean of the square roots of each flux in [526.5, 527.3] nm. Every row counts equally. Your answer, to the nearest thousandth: 0.659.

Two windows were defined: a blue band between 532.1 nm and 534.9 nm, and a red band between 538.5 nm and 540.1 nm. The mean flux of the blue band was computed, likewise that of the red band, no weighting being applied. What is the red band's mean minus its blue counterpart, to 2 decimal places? 0.16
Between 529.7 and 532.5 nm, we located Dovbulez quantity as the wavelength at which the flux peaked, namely 531.1 nm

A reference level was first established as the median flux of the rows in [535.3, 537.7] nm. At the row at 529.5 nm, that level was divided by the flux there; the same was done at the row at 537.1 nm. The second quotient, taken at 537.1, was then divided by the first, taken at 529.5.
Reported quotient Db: 0.99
